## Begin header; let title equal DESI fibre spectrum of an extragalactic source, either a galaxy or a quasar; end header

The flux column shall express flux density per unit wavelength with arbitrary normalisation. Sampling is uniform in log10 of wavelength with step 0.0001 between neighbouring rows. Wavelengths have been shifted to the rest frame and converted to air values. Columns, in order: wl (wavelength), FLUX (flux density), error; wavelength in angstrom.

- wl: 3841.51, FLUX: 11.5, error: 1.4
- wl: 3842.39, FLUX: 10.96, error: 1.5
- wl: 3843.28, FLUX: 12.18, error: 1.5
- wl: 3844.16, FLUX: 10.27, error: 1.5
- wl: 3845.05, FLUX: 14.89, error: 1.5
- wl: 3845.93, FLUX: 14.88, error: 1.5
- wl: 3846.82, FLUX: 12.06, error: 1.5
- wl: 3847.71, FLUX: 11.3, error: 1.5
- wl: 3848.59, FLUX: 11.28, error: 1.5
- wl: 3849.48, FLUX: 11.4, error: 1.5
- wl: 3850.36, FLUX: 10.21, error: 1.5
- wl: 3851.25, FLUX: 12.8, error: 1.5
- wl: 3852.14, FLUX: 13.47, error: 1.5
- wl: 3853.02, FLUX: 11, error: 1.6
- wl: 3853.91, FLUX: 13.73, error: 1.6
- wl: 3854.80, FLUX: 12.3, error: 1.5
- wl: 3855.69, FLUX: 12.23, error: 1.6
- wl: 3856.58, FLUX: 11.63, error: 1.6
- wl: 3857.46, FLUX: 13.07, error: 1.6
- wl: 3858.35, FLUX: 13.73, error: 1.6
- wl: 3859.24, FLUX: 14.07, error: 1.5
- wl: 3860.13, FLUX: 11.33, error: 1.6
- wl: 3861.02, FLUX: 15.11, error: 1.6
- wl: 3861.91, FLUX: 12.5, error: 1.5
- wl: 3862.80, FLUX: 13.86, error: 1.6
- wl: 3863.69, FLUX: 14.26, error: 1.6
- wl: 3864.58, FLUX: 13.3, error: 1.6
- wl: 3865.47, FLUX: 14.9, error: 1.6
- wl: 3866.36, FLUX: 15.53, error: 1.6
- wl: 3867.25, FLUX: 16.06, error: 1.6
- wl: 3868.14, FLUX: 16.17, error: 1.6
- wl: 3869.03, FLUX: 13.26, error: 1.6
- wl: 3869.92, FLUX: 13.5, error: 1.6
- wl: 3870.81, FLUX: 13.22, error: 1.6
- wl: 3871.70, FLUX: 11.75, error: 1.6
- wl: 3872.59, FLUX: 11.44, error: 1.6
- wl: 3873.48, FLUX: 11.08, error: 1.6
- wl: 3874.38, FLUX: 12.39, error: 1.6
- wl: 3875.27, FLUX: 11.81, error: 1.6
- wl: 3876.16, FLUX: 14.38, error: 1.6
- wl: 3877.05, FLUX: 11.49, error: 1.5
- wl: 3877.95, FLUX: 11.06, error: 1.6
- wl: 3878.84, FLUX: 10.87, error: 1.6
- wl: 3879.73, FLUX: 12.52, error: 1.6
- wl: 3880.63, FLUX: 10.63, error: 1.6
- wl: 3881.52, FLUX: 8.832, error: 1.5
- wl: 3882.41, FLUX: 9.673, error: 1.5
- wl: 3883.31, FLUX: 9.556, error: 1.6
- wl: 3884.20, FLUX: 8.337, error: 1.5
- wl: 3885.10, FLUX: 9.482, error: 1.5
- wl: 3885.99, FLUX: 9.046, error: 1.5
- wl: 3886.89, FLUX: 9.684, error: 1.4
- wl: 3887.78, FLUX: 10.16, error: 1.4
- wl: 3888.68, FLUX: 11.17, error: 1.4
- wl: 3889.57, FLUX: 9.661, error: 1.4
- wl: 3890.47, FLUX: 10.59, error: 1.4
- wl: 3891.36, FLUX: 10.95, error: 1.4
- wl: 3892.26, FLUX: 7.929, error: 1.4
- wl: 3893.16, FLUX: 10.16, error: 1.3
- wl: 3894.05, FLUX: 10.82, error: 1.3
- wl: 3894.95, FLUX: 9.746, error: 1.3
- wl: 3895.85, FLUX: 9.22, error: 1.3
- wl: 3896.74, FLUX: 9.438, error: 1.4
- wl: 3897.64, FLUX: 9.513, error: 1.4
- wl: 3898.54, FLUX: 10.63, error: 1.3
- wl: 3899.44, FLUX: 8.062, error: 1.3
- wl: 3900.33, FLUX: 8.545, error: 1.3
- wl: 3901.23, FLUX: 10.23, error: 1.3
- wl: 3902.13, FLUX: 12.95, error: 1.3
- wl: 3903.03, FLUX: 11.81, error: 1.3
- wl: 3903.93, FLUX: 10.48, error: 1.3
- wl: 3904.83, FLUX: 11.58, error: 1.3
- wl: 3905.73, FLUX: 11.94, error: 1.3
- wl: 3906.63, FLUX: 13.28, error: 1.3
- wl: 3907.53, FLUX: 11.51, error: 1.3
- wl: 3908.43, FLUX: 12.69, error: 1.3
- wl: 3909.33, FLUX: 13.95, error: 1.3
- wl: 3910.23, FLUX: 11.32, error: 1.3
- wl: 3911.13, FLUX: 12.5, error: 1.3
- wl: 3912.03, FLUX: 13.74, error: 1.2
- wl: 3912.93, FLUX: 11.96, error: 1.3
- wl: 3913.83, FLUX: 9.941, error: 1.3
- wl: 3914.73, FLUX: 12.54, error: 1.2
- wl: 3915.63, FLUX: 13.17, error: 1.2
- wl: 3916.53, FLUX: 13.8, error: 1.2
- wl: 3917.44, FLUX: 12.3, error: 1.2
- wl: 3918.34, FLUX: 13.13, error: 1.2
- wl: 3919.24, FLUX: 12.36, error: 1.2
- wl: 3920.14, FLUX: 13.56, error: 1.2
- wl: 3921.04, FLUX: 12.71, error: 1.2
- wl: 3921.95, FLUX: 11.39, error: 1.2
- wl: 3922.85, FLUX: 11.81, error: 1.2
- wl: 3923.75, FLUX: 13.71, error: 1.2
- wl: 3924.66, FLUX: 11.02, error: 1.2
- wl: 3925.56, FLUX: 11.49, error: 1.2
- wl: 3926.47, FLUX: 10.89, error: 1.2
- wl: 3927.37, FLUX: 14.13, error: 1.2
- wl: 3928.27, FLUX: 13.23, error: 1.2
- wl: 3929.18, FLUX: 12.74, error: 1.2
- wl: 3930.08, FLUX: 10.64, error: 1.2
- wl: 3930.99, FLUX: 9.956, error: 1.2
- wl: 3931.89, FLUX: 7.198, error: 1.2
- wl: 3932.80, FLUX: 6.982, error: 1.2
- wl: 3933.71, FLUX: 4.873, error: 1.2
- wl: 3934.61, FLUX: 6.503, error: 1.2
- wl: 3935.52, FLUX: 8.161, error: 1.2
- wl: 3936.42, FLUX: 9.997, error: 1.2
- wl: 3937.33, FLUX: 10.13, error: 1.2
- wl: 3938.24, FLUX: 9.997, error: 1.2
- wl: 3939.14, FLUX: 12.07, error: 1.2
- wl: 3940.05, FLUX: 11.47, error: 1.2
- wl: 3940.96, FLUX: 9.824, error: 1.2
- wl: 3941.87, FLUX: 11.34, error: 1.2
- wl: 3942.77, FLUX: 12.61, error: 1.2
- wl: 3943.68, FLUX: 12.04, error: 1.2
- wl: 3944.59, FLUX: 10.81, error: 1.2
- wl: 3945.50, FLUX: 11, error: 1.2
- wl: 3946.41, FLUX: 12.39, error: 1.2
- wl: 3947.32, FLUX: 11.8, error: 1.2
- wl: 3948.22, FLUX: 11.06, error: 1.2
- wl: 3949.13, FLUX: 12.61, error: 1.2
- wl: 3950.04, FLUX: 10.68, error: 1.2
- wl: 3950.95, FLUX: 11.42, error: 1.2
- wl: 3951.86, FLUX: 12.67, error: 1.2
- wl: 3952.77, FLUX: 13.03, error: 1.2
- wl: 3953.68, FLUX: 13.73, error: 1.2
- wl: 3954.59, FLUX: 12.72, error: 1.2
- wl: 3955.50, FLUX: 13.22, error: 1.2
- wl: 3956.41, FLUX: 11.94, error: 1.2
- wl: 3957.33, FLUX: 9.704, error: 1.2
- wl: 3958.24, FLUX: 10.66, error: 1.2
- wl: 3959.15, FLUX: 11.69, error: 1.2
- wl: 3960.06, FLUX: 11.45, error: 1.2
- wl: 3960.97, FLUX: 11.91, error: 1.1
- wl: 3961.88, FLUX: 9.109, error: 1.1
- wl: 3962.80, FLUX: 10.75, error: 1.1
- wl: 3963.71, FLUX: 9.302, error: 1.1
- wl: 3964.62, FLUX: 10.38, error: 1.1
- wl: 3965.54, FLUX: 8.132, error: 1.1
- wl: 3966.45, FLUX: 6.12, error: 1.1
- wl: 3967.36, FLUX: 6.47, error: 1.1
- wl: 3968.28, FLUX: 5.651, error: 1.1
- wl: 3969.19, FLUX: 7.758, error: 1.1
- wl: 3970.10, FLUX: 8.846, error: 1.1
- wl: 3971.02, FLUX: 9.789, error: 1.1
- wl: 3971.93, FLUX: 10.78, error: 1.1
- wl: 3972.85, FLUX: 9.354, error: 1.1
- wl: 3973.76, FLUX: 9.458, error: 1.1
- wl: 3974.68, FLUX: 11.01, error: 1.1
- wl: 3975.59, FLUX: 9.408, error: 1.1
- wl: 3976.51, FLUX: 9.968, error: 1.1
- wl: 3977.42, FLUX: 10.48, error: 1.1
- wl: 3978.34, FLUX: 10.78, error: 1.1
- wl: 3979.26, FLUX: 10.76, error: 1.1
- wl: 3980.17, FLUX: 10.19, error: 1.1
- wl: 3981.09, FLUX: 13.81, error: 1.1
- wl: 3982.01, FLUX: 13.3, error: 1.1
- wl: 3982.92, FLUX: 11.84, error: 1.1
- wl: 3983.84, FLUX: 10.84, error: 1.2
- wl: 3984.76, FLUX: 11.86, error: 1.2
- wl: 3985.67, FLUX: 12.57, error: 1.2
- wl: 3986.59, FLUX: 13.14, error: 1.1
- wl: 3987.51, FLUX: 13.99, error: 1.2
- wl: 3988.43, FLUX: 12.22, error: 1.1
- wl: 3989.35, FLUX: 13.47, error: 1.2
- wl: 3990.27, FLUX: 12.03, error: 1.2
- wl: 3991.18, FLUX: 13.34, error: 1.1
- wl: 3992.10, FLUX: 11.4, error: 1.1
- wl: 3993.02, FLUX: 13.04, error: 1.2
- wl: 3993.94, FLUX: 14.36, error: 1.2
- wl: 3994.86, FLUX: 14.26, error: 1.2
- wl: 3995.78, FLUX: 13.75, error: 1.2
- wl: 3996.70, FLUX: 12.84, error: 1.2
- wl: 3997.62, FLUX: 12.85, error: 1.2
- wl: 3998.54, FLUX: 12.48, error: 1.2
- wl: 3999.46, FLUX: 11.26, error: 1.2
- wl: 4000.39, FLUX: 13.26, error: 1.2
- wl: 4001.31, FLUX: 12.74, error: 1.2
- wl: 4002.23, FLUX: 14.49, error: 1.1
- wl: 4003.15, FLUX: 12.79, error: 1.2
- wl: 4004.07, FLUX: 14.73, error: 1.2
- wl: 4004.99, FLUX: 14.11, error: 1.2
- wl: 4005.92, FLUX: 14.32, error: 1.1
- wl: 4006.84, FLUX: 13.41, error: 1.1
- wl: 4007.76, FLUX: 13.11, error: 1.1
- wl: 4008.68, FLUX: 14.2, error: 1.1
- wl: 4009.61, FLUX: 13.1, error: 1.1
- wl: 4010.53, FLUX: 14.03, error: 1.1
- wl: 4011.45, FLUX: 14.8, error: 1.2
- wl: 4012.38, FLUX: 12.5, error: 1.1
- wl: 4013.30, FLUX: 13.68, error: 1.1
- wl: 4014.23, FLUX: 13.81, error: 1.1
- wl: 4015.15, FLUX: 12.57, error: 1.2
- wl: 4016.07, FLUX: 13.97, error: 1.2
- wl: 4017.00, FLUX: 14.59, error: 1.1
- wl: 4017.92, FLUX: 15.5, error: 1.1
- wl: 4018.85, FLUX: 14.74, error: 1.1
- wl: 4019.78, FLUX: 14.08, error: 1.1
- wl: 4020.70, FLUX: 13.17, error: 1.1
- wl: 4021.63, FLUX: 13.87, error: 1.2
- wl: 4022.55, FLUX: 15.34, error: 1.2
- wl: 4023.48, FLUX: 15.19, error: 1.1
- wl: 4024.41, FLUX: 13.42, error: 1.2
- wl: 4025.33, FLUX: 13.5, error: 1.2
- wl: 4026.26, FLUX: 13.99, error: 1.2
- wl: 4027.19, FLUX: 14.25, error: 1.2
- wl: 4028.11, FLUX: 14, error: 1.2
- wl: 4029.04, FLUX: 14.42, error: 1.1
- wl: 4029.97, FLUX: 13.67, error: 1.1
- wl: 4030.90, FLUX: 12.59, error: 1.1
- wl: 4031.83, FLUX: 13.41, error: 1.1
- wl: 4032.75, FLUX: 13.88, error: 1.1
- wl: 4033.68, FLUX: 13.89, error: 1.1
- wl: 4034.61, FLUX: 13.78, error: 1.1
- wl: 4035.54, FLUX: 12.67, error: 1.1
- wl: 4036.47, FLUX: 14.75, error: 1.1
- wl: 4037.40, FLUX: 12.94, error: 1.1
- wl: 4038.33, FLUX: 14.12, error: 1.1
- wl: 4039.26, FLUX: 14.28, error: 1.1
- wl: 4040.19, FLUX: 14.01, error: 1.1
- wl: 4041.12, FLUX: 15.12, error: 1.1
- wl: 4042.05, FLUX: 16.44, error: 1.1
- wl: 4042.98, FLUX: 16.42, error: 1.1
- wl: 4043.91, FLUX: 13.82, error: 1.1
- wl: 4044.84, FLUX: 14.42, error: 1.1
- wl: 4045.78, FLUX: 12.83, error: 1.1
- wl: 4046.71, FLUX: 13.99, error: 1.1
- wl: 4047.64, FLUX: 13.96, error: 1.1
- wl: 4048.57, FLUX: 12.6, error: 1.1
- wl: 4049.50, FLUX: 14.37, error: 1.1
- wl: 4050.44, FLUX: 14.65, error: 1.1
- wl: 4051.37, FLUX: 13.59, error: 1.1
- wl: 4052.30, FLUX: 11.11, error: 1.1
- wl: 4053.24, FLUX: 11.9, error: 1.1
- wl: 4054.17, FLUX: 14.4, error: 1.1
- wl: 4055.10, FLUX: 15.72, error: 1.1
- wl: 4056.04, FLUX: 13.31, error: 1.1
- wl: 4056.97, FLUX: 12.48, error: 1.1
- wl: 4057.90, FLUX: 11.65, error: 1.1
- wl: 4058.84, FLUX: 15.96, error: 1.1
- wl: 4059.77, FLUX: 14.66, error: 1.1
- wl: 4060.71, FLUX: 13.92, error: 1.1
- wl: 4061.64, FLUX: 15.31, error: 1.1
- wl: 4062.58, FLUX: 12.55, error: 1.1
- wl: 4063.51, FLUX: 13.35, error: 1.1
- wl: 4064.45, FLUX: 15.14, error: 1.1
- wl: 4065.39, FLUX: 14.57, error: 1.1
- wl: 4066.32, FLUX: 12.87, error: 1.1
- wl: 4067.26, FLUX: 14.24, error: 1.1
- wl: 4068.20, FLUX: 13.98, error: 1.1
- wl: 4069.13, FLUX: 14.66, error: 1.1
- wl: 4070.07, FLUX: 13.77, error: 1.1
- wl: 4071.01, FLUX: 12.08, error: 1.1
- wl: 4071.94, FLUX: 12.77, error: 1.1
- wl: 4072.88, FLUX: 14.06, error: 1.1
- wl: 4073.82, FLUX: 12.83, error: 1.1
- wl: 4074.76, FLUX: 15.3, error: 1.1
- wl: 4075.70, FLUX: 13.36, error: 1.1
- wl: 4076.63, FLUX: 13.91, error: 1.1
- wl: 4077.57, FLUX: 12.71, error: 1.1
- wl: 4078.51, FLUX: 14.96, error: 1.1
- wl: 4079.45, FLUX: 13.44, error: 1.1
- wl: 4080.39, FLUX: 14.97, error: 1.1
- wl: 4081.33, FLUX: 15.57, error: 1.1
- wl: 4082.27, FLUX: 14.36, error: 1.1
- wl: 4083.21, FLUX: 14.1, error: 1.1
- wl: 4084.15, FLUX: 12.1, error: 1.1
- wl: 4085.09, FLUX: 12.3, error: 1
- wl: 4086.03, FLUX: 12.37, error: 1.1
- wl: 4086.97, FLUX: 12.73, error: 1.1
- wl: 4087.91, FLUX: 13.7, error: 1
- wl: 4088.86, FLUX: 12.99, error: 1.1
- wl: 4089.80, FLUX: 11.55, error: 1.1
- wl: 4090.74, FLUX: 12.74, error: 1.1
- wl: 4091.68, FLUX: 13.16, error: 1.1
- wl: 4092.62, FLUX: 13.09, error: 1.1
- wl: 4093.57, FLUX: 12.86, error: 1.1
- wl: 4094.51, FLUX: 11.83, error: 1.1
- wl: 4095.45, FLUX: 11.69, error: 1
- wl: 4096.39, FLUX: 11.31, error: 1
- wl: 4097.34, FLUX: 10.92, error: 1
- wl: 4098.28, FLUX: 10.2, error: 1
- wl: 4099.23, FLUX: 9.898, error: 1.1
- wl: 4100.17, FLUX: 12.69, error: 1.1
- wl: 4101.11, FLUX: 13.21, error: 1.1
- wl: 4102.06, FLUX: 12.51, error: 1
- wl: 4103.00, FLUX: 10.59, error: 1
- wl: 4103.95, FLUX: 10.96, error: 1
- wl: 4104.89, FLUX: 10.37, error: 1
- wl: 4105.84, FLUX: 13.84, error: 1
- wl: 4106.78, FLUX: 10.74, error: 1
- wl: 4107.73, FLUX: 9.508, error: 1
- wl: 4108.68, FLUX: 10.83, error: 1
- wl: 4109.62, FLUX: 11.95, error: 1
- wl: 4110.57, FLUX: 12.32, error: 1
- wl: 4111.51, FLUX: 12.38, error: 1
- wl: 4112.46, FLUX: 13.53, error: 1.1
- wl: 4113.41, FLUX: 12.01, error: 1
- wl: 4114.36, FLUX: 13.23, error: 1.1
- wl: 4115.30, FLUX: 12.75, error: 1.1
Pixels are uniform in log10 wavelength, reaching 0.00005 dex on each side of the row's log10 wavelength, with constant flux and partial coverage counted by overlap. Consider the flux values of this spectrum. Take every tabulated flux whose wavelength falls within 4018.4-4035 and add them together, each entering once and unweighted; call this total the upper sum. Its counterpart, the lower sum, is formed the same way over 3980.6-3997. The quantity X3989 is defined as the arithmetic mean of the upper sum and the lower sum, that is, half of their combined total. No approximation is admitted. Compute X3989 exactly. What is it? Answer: 242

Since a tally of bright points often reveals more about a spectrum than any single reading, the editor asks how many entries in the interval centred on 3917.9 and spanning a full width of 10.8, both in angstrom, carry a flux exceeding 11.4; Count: 10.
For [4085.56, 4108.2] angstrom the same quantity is 15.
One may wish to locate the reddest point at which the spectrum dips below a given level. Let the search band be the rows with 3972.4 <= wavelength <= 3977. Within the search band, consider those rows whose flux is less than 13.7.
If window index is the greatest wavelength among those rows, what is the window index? 3976.51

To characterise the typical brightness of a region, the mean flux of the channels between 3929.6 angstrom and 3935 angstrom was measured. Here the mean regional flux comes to 7.7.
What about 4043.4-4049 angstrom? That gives 13.6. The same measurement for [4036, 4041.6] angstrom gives 14.2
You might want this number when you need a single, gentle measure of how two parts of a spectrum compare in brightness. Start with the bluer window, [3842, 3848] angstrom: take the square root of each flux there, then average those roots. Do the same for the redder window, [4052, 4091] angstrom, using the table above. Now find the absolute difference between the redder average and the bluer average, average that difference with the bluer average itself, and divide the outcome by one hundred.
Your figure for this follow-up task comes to 0.0184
